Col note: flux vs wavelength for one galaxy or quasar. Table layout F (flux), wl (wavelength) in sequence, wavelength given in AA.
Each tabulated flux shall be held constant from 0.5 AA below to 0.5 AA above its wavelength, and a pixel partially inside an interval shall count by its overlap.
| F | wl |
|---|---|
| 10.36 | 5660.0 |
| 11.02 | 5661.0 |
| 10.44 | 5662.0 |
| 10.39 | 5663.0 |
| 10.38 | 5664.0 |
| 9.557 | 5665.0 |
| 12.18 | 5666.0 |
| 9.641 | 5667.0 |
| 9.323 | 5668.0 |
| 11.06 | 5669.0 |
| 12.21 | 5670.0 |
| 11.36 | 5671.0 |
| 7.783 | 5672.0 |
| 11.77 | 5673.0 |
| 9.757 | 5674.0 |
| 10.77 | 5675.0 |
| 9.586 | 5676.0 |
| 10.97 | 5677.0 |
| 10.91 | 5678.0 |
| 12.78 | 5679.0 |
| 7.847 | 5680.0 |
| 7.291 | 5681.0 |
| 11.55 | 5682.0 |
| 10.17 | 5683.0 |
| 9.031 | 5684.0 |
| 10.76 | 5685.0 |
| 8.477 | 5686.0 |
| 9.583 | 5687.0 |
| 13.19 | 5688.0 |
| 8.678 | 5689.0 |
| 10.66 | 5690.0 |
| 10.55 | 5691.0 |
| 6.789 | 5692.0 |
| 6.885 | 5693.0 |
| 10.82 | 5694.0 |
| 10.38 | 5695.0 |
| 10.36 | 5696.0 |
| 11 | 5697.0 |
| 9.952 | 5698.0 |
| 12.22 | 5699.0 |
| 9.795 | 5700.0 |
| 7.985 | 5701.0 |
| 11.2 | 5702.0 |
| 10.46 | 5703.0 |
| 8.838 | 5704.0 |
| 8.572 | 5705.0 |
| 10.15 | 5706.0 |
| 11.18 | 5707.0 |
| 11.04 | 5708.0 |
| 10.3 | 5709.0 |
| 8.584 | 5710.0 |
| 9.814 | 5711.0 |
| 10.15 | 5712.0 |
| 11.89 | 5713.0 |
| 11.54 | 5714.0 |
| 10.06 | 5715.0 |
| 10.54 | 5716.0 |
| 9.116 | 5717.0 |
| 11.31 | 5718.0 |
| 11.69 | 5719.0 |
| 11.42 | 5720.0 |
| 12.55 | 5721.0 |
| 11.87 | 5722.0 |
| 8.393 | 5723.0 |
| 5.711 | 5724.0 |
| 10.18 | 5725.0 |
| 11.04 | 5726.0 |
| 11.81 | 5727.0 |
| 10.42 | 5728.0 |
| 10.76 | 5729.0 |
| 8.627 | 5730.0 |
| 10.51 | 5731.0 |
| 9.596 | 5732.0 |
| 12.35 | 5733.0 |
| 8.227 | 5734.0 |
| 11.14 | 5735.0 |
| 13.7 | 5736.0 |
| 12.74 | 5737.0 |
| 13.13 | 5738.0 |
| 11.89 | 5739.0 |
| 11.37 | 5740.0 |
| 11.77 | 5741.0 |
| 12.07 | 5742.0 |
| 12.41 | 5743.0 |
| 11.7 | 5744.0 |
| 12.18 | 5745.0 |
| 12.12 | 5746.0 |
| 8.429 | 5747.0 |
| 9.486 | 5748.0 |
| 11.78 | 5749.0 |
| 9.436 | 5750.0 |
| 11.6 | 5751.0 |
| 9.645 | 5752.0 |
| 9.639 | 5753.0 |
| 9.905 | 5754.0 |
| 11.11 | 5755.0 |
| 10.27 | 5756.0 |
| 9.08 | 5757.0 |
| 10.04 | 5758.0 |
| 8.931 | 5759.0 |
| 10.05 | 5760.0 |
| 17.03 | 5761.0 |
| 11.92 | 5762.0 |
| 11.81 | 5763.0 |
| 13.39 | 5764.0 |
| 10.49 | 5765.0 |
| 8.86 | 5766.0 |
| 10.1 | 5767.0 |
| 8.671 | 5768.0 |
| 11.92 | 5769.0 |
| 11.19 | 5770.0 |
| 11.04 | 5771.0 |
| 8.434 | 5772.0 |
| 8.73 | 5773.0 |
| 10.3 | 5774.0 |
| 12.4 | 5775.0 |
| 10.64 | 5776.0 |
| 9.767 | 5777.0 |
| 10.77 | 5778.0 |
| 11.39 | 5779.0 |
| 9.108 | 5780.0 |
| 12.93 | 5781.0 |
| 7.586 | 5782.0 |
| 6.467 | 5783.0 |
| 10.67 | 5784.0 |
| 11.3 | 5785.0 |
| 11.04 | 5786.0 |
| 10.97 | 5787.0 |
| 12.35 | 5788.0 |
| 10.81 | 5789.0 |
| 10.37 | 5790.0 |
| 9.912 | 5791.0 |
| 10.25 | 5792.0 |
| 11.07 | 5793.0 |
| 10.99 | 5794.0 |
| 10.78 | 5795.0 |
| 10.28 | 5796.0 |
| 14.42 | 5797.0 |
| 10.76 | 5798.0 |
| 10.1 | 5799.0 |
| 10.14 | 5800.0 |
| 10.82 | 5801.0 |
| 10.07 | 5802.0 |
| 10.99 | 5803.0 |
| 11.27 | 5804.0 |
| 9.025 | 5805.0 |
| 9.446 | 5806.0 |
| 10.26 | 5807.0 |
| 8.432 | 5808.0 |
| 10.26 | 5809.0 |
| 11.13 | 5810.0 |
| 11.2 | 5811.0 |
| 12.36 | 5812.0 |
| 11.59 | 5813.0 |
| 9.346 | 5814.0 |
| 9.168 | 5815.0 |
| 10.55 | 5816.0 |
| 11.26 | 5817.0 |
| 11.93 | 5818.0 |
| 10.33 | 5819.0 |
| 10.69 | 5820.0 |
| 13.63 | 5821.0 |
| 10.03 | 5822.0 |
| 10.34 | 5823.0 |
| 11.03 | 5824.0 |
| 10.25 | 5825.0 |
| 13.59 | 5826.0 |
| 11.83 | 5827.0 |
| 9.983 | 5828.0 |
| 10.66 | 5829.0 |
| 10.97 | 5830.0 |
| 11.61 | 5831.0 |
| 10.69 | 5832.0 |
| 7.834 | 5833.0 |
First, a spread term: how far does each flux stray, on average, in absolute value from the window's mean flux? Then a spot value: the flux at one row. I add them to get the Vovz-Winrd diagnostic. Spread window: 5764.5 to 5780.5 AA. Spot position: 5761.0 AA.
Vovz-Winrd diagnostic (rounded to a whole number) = 18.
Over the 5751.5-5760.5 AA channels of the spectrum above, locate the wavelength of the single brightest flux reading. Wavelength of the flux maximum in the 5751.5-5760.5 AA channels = 5755.0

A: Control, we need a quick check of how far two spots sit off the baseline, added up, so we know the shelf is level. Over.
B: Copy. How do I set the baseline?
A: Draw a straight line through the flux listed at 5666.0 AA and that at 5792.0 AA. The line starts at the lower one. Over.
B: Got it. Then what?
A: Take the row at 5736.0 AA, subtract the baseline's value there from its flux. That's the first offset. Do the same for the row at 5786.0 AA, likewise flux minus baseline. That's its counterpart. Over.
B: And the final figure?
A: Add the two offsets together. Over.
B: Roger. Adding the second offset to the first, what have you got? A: 3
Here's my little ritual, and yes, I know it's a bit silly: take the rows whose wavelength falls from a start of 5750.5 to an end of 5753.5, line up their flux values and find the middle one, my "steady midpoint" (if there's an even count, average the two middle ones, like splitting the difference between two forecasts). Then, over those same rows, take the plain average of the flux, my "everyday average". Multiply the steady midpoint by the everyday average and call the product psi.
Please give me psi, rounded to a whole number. 99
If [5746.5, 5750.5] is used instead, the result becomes 93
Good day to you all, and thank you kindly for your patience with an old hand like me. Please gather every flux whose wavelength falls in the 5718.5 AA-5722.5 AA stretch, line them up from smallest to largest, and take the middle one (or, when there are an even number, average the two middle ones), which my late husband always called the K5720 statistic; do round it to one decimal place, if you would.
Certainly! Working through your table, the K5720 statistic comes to 11.8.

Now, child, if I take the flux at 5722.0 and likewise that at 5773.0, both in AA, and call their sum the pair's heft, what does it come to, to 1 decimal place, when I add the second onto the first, 20.6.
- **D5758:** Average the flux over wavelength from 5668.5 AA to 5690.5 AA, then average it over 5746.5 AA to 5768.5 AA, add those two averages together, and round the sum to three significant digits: 20.8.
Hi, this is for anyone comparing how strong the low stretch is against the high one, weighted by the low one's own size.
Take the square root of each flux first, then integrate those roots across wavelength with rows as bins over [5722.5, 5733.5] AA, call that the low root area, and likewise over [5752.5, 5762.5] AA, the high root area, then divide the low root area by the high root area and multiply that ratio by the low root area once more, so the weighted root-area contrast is 36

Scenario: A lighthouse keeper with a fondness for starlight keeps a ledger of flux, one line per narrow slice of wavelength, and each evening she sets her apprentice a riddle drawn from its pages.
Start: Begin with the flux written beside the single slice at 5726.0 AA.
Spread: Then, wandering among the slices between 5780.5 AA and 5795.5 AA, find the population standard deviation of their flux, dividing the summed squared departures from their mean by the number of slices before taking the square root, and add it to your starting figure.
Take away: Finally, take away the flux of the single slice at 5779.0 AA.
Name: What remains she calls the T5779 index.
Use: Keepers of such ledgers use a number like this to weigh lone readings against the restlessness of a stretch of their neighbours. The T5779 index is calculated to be 1.2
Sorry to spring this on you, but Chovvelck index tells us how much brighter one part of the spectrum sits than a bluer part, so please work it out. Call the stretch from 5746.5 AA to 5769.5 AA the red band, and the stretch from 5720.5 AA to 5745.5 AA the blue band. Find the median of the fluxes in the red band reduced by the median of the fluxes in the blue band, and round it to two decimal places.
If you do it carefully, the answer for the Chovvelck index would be -1.65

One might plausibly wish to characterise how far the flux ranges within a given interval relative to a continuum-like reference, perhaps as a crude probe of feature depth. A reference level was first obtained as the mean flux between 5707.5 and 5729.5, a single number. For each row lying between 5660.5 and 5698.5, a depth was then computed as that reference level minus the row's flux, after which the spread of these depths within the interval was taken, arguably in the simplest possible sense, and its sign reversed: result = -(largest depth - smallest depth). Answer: -6.4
